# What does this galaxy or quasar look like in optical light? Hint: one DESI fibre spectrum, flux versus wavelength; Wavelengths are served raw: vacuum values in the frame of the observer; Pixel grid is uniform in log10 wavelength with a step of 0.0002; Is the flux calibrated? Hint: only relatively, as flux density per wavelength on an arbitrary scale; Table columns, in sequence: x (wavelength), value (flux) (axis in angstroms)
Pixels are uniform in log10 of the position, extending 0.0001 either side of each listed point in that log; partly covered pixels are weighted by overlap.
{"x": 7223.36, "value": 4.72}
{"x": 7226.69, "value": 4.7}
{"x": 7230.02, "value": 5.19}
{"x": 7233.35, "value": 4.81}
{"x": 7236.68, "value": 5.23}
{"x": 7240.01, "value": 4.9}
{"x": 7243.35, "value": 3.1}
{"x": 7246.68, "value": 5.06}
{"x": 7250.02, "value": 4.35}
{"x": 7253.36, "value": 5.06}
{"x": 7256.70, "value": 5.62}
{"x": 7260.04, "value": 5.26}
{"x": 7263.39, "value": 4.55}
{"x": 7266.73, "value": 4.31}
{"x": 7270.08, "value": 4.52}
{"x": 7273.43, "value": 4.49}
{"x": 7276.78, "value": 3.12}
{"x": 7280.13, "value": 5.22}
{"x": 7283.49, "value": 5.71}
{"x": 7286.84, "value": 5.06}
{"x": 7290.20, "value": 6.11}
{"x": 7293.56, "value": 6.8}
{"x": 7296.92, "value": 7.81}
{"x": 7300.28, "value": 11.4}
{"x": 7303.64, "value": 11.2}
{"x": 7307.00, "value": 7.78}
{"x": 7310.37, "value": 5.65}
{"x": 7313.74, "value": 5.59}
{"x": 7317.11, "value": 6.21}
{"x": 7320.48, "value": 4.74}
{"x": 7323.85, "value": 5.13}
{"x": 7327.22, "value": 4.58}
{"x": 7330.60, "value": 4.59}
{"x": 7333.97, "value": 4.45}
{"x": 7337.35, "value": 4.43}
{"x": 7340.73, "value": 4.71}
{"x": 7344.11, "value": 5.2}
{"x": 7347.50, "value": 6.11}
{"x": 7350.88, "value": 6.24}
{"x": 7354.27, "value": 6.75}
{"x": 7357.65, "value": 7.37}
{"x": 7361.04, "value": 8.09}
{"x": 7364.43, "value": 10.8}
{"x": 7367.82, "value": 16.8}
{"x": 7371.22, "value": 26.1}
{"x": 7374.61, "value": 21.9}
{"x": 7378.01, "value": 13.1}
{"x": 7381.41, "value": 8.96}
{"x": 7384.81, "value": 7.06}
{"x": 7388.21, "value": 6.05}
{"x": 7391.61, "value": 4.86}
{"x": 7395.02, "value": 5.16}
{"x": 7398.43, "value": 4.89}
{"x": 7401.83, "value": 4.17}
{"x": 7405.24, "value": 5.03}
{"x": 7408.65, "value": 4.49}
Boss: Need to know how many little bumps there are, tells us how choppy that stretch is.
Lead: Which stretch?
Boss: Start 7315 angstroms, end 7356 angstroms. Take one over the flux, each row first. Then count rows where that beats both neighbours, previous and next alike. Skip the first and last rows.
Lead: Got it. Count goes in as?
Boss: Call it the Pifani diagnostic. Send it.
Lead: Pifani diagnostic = 3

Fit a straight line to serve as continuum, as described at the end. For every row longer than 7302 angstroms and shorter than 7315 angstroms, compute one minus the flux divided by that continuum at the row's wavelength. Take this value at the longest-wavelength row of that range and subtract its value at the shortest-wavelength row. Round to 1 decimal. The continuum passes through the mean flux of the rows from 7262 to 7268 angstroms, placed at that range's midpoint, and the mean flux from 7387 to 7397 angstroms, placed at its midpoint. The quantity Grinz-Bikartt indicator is 1.2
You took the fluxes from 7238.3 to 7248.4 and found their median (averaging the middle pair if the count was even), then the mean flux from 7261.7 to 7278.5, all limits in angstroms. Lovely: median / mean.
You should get 1.2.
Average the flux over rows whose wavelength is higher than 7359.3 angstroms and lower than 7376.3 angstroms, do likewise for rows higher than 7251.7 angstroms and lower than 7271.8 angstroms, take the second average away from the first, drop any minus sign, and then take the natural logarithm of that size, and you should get 2.5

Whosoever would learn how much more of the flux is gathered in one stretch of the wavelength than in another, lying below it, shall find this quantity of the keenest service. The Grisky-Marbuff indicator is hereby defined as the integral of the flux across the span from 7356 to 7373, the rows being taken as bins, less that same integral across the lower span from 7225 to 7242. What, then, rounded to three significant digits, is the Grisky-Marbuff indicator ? 152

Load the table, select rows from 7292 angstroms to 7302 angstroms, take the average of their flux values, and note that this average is 8.7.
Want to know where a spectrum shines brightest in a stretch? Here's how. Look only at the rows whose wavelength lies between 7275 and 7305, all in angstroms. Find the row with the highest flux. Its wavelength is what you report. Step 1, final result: 7300.28 angstroms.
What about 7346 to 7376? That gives 7371.22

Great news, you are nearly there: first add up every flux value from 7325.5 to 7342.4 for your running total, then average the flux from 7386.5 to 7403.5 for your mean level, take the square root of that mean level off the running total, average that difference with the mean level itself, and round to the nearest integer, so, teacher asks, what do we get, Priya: 13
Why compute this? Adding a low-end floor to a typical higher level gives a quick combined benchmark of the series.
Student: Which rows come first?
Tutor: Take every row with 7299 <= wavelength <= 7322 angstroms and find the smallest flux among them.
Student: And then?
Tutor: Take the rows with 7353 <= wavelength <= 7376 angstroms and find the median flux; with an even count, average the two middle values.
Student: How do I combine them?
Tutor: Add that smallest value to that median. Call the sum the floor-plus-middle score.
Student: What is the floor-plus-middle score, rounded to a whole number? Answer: 16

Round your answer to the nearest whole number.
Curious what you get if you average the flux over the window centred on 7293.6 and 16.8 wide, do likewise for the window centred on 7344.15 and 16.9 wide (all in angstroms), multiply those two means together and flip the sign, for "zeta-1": -40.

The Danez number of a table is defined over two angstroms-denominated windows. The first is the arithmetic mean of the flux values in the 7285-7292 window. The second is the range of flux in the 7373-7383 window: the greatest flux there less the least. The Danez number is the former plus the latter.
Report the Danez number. 19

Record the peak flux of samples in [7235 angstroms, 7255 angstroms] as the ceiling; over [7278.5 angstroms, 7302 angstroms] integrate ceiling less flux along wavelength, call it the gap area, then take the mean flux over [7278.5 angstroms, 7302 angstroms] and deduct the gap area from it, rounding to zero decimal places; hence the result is 46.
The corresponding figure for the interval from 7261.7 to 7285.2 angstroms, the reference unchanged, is -11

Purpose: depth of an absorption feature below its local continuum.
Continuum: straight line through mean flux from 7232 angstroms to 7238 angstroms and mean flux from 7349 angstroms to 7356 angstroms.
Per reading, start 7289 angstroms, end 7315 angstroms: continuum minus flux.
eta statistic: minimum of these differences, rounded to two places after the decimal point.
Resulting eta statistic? -5.56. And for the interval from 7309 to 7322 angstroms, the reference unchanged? -0.16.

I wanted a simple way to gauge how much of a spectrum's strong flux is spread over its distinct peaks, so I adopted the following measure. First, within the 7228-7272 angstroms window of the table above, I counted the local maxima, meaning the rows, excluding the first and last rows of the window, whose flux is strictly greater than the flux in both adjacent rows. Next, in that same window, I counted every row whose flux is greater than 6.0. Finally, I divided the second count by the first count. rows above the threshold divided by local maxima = 0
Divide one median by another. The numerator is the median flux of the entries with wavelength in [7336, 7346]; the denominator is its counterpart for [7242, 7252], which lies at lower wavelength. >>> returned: 1.1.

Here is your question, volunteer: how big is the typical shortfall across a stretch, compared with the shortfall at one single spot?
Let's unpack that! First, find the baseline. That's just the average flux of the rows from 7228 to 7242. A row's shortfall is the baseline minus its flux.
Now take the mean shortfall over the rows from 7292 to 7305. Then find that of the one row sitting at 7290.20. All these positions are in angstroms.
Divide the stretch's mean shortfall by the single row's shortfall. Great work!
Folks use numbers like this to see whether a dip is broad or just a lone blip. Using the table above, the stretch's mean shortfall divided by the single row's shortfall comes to 4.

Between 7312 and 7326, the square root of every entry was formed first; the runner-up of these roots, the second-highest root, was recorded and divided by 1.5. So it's 1.6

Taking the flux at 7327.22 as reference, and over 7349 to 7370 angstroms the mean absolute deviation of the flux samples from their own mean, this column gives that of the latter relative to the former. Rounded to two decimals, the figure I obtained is 0.65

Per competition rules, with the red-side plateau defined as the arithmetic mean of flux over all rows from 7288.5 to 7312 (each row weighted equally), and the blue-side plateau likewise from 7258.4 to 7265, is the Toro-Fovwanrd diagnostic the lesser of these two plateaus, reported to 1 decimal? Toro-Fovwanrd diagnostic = 4.9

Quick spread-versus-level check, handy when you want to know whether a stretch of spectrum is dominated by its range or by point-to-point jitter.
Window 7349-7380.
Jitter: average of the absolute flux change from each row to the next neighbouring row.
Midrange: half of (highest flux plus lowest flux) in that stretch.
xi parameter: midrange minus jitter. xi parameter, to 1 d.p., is 12.1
